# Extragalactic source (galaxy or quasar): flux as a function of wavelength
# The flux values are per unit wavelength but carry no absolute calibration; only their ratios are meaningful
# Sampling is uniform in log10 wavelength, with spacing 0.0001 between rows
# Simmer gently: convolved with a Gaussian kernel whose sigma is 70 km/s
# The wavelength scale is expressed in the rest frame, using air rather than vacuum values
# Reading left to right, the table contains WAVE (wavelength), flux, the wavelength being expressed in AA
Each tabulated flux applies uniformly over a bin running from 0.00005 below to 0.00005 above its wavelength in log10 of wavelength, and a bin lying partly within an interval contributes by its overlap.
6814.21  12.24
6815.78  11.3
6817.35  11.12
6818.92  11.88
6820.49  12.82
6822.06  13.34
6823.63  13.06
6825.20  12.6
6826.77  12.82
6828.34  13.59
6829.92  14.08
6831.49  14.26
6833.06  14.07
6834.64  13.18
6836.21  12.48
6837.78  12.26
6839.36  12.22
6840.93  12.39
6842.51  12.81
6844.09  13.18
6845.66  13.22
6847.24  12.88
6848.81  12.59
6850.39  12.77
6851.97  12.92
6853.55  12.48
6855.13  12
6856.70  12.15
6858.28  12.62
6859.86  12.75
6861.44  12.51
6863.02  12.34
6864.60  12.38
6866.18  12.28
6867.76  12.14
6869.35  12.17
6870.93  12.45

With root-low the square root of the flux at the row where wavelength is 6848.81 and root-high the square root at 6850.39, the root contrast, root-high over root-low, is 1.01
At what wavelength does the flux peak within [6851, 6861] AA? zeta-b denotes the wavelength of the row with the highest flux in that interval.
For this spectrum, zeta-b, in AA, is 6851.97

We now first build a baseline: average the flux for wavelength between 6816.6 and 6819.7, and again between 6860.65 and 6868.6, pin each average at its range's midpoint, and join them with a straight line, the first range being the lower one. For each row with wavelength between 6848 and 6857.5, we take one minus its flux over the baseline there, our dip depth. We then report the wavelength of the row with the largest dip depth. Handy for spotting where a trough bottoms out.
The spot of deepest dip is 6855.13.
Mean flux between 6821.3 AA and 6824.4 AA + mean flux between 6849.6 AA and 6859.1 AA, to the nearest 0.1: 25.7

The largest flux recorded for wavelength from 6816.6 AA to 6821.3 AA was 12.82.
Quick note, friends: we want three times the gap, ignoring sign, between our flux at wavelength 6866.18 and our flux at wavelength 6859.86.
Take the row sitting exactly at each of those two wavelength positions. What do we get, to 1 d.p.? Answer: 1.4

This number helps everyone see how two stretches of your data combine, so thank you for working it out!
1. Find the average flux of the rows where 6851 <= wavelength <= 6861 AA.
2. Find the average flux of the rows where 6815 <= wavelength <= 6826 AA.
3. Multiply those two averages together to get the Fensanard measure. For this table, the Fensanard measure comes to 154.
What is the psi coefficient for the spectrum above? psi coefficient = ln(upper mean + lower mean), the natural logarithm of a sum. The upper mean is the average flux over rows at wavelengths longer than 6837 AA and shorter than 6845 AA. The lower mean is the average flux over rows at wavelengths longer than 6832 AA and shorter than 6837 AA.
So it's 3.25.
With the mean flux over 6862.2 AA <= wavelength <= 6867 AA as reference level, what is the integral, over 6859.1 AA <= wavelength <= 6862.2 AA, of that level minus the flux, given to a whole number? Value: -1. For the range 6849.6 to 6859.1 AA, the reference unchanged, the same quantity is -1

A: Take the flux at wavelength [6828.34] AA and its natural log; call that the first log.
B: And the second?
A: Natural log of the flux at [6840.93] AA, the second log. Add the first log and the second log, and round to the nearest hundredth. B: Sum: 5.13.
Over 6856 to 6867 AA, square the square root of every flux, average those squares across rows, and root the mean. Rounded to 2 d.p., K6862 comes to 3.53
